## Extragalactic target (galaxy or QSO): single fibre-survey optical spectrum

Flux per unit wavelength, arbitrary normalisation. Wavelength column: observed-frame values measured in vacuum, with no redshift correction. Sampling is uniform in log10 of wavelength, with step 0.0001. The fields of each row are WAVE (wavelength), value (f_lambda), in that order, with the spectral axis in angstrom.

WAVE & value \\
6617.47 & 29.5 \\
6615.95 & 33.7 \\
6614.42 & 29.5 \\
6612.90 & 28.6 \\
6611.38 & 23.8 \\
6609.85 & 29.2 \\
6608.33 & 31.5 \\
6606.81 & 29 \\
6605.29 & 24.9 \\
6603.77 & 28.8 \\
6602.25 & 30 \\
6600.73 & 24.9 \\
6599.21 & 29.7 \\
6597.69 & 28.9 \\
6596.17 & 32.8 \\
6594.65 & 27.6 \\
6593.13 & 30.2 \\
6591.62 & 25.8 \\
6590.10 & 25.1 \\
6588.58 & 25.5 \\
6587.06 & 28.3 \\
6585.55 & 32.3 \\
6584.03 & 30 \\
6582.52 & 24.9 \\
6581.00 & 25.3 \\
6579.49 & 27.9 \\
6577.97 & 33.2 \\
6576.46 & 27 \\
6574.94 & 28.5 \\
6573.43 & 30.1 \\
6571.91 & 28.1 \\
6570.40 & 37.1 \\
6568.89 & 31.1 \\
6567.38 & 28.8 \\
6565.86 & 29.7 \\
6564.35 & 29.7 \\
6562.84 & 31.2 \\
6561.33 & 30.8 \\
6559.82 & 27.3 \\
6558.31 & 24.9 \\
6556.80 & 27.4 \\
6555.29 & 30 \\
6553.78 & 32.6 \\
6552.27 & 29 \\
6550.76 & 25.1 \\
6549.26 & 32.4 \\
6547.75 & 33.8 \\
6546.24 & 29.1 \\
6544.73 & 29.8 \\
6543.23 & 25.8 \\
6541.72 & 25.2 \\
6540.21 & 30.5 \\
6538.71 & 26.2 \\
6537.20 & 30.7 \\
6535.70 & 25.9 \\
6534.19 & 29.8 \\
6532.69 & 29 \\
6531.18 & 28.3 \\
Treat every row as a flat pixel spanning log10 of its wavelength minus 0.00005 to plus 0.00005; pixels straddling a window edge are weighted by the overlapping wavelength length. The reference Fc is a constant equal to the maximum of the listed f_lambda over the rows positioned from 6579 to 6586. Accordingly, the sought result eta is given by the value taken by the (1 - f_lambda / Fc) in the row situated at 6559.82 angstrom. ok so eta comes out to 0.15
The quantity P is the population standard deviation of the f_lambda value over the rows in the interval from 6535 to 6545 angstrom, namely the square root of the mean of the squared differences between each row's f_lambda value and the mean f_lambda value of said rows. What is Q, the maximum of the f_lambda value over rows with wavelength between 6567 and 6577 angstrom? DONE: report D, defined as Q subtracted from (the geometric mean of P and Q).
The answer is -28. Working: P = 2.3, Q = 37.1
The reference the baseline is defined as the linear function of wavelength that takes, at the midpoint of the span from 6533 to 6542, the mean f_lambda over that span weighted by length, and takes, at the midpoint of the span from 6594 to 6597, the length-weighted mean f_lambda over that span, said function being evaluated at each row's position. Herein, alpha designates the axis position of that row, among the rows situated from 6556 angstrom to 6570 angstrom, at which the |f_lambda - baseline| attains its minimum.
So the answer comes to 6565.86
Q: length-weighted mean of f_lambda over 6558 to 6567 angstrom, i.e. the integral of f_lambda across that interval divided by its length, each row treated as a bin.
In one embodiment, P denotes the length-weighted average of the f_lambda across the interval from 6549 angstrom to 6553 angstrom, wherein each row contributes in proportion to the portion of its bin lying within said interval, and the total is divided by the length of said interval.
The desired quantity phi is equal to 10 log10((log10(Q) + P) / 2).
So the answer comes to 11.7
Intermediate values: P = 28.4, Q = 29.1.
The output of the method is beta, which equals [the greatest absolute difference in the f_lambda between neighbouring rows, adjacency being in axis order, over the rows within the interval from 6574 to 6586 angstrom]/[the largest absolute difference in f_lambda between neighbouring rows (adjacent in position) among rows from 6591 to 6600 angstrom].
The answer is 1.19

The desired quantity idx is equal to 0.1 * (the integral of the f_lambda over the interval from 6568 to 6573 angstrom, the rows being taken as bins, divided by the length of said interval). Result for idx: 3.19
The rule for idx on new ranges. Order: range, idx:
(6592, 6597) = 2.99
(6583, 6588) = 2.98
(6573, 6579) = 2.96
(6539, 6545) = 2.76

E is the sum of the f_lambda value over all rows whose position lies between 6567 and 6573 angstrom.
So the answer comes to 125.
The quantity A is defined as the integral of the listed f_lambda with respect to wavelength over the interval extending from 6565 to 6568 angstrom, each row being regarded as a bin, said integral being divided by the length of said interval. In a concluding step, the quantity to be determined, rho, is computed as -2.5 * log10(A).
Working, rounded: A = 29.2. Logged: -3.66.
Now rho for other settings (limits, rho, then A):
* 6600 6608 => -3.61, 27.8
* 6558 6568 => -3.66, 29.1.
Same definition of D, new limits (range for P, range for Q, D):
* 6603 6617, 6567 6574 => -27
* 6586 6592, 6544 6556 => -27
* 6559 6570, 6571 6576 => -24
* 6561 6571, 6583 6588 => -23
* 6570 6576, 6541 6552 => -23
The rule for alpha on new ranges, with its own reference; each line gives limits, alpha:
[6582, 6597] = 6593.13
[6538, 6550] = 6546.24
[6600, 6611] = 6602.25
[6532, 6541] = 6532.69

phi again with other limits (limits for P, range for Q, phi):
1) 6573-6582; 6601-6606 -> 11.8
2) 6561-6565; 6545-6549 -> 12.1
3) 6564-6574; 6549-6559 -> 12.1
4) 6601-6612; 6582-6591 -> 11.7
